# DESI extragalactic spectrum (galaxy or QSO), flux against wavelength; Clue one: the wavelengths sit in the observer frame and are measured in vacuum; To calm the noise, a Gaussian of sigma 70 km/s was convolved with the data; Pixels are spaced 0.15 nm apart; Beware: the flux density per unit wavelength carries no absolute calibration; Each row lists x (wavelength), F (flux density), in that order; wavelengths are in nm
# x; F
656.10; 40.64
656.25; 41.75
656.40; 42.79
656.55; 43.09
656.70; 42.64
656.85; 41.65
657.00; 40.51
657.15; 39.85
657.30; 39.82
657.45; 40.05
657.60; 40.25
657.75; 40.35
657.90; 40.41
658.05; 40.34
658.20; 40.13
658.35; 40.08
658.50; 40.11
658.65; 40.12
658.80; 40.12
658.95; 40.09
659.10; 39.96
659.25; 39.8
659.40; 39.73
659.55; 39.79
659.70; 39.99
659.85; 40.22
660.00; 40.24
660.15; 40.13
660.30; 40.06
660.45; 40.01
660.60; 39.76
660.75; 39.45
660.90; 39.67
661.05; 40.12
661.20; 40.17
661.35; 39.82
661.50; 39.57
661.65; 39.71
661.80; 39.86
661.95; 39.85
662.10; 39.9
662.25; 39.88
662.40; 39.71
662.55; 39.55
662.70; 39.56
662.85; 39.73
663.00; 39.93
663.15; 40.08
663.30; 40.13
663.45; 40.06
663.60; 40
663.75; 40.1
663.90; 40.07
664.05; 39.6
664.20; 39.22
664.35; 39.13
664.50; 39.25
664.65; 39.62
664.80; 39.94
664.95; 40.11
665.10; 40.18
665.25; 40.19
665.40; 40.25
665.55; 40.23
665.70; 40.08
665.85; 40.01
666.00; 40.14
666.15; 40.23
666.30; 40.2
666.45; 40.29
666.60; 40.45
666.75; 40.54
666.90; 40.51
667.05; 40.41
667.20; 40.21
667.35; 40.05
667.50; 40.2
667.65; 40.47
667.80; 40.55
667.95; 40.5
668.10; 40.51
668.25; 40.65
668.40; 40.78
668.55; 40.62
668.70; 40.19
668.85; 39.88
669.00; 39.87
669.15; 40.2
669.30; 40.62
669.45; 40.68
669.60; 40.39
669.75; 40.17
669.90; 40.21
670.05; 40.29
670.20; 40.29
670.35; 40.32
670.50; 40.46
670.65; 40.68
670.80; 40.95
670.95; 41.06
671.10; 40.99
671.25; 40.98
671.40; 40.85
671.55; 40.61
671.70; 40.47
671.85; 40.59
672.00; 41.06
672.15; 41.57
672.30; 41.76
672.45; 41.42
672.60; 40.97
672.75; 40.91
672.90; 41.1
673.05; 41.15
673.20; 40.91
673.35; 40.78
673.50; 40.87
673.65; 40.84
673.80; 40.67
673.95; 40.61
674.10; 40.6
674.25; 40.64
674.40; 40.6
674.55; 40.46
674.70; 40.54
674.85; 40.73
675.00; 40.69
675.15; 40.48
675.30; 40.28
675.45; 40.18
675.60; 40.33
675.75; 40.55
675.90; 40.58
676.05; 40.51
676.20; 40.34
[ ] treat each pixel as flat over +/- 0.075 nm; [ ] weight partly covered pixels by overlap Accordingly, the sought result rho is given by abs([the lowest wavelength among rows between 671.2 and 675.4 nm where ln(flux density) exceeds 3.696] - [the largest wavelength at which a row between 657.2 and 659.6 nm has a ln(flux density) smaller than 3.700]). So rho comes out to 11.70 nm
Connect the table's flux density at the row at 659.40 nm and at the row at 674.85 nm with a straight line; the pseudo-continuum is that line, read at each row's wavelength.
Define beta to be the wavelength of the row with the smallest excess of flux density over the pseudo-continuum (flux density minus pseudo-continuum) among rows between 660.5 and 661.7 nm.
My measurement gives 660.75 nm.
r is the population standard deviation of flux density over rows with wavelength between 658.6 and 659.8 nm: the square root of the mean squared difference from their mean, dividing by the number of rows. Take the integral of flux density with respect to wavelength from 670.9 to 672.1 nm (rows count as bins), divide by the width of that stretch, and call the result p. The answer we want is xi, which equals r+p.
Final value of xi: 41.0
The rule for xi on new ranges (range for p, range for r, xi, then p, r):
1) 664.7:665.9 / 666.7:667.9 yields 40.3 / 40.1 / 0.18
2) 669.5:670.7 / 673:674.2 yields 40.5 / 40.4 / 0.17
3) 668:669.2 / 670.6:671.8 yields 40.5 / 40.3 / 0.20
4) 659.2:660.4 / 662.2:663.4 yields 40.2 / 40.0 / 0.21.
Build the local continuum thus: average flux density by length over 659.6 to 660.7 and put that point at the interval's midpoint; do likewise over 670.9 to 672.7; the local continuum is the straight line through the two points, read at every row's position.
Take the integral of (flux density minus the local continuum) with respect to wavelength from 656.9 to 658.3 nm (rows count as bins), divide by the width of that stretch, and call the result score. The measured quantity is 0.4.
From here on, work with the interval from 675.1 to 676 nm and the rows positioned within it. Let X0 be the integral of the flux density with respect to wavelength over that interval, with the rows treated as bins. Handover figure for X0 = 36.4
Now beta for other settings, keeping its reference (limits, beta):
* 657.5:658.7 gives 658.35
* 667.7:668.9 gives 668.85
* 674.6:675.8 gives 675.45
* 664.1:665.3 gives 664.35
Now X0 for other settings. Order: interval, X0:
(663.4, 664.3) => 35.8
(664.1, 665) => 35.6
